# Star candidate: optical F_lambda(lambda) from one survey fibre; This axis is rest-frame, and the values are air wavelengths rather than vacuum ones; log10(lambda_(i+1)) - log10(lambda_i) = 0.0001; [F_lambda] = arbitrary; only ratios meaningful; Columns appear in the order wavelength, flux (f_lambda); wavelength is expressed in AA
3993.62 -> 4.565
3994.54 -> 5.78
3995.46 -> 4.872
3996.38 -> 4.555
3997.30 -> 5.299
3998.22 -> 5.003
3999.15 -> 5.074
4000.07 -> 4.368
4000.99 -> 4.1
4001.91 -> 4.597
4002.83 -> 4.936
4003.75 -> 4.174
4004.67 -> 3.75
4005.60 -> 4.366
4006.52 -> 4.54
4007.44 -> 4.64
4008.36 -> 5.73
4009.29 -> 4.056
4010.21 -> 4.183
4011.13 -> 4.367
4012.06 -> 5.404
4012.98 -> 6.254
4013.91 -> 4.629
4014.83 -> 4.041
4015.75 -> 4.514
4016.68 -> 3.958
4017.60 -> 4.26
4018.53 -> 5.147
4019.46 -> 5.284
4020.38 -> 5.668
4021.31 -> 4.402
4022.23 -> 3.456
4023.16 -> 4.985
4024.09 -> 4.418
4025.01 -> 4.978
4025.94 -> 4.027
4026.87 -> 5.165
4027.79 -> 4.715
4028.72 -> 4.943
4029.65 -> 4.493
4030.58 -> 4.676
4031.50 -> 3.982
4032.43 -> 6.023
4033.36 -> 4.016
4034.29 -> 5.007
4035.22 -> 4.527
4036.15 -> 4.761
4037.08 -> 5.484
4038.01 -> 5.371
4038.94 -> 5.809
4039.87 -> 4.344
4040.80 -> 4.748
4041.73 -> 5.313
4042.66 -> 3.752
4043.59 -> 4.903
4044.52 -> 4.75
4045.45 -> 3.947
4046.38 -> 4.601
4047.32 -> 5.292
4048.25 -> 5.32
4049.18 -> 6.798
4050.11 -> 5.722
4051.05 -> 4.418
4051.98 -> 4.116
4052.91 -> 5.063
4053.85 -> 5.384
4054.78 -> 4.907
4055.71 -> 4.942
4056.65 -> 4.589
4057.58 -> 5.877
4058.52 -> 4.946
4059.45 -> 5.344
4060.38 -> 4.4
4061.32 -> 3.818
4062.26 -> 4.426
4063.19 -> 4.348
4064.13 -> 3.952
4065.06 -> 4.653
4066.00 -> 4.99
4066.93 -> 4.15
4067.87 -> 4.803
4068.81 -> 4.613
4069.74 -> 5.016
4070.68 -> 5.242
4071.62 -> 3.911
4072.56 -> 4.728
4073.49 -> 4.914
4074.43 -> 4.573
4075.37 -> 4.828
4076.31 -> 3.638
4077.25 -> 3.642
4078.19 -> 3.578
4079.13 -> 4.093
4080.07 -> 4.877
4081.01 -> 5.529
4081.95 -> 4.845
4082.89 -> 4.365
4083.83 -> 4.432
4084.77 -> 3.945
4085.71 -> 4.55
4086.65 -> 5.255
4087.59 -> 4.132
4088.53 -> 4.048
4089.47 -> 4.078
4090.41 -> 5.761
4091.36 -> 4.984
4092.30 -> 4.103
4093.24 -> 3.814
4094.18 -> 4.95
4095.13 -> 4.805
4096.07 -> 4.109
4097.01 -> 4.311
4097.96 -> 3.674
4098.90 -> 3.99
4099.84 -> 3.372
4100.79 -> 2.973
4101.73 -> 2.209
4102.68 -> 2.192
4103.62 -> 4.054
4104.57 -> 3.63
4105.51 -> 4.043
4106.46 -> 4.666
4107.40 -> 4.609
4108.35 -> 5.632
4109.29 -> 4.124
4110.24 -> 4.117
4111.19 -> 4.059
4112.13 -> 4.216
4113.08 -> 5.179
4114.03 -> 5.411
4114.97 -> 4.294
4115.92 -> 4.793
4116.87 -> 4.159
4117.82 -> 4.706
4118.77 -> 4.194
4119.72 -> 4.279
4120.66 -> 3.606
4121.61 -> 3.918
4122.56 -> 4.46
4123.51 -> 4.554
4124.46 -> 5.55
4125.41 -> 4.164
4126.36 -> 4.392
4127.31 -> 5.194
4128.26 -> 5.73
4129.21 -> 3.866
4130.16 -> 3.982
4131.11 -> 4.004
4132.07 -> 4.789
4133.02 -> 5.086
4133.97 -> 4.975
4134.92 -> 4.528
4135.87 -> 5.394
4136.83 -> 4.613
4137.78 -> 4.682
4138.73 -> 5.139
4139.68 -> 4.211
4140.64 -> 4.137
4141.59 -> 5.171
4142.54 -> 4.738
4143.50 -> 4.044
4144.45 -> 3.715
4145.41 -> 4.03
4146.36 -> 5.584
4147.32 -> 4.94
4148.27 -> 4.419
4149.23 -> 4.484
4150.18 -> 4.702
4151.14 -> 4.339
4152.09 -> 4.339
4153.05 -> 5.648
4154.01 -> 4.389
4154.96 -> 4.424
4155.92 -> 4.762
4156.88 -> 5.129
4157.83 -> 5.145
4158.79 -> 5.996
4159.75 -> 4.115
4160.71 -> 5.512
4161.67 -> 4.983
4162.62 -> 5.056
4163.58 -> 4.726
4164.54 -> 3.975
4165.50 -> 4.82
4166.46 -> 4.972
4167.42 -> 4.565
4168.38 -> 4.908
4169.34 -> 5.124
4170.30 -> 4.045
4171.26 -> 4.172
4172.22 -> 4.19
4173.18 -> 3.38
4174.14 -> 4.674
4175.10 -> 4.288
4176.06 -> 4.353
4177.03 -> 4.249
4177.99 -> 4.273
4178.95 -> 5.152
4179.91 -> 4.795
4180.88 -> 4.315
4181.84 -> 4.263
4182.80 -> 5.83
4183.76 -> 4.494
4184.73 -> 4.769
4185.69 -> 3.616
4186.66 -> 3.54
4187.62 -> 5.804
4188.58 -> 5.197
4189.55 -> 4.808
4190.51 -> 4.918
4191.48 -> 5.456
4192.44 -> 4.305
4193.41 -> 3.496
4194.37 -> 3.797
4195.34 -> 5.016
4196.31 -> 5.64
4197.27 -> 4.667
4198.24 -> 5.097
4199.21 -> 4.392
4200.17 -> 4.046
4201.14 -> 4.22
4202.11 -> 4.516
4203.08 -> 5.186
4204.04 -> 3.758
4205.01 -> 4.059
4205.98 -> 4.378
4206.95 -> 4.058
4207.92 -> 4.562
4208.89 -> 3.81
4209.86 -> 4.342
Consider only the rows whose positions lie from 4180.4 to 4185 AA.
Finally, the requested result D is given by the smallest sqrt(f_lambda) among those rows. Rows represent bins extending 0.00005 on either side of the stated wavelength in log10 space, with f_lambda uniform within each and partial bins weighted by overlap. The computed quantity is 2.06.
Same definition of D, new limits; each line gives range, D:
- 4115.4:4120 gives 2.04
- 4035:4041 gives 2.08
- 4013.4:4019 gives 1.99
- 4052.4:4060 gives 2.14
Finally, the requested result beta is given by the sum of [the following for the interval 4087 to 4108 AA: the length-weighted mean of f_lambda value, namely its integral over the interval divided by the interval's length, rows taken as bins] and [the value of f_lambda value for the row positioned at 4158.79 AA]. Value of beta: 10.0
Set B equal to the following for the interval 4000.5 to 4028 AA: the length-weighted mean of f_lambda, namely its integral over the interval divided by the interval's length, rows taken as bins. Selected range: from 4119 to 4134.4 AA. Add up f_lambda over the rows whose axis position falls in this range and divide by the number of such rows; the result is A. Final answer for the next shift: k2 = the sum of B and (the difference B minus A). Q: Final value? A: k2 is 4.7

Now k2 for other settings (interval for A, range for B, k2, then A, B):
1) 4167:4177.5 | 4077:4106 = 3.9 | 4.36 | 4.14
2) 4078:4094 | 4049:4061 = 5.6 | 4.49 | 5.06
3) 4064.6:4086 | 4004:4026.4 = 4.7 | 4.52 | 4.62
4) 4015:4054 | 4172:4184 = 4.2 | 4.82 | 4.49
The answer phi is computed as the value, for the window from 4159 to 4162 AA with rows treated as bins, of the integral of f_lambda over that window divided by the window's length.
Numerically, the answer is 5.0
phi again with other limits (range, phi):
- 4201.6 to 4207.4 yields 4.3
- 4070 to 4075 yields 4.7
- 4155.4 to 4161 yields 5.1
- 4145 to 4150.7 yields 4.7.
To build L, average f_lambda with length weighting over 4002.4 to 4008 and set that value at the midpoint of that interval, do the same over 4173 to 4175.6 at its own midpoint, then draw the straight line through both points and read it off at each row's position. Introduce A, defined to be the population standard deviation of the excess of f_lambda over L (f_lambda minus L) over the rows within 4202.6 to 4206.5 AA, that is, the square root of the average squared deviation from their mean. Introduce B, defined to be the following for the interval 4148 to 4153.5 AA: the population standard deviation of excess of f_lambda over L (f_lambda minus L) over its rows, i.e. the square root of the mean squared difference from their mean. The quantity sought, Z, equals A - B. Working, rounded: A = 0.53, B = 0.46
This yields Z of 0.07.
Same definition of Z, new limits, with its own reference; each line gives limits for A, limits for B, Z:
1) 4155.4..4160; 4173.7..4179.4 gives 0.28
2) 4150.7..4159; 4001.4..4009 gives 0.04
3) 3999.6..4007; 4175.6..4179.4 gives -0.04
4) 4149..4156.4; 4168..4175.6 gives -0.10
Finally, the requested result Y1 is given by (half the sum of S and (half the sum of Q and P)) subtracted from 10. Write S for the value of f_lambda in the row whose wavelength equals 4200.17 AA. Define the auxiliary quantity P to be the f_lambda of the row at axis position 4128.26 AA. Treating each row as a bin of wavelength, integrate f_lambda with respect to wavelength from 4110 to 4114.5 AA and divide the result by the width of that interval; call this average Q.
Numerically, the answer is 5.39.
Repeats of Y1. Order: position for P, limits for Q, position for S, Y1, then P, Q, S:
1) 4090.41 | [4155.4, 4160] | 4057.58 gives 4.35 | 5.761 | 5.07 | 5.877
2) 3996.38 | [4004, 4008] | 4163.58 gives 5.41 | 4.555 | 4.35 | 4.726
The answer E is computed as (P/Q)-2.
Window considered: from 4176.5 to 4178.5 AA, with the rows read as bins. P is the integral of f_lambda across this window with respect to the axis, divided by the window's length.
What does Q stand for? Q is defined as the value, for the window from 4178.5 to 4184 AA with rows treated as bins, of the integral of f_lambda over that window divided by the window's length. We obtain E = -1.1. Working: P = 4.27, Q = 4.8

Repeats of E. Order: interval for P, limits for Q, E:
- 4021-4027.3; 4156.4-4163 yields -1.1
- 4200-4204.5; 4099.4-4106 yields -0.6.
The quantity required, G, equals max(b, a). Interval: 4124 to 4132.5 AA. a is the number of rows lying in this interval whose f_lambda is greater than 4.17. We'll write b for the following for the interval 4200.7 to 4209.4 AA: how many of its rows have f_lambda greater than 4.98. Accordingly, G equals 5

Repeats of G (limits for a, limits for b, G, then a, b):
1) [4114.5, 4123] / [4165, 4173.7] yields 6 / 6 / 1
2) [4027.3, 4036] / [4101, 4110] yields 7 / 7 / 1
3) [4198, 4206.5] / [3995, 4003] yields 6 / 6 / 3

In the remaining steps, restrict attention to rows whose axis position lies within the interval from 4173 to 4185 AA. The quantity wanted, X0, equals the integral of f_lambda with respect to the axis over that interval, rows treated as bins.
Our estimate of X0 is 54.6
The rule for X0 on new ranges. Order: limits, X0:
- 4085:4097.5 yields 56.5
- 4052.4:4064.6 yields 58.2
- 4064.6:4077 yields 57.1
